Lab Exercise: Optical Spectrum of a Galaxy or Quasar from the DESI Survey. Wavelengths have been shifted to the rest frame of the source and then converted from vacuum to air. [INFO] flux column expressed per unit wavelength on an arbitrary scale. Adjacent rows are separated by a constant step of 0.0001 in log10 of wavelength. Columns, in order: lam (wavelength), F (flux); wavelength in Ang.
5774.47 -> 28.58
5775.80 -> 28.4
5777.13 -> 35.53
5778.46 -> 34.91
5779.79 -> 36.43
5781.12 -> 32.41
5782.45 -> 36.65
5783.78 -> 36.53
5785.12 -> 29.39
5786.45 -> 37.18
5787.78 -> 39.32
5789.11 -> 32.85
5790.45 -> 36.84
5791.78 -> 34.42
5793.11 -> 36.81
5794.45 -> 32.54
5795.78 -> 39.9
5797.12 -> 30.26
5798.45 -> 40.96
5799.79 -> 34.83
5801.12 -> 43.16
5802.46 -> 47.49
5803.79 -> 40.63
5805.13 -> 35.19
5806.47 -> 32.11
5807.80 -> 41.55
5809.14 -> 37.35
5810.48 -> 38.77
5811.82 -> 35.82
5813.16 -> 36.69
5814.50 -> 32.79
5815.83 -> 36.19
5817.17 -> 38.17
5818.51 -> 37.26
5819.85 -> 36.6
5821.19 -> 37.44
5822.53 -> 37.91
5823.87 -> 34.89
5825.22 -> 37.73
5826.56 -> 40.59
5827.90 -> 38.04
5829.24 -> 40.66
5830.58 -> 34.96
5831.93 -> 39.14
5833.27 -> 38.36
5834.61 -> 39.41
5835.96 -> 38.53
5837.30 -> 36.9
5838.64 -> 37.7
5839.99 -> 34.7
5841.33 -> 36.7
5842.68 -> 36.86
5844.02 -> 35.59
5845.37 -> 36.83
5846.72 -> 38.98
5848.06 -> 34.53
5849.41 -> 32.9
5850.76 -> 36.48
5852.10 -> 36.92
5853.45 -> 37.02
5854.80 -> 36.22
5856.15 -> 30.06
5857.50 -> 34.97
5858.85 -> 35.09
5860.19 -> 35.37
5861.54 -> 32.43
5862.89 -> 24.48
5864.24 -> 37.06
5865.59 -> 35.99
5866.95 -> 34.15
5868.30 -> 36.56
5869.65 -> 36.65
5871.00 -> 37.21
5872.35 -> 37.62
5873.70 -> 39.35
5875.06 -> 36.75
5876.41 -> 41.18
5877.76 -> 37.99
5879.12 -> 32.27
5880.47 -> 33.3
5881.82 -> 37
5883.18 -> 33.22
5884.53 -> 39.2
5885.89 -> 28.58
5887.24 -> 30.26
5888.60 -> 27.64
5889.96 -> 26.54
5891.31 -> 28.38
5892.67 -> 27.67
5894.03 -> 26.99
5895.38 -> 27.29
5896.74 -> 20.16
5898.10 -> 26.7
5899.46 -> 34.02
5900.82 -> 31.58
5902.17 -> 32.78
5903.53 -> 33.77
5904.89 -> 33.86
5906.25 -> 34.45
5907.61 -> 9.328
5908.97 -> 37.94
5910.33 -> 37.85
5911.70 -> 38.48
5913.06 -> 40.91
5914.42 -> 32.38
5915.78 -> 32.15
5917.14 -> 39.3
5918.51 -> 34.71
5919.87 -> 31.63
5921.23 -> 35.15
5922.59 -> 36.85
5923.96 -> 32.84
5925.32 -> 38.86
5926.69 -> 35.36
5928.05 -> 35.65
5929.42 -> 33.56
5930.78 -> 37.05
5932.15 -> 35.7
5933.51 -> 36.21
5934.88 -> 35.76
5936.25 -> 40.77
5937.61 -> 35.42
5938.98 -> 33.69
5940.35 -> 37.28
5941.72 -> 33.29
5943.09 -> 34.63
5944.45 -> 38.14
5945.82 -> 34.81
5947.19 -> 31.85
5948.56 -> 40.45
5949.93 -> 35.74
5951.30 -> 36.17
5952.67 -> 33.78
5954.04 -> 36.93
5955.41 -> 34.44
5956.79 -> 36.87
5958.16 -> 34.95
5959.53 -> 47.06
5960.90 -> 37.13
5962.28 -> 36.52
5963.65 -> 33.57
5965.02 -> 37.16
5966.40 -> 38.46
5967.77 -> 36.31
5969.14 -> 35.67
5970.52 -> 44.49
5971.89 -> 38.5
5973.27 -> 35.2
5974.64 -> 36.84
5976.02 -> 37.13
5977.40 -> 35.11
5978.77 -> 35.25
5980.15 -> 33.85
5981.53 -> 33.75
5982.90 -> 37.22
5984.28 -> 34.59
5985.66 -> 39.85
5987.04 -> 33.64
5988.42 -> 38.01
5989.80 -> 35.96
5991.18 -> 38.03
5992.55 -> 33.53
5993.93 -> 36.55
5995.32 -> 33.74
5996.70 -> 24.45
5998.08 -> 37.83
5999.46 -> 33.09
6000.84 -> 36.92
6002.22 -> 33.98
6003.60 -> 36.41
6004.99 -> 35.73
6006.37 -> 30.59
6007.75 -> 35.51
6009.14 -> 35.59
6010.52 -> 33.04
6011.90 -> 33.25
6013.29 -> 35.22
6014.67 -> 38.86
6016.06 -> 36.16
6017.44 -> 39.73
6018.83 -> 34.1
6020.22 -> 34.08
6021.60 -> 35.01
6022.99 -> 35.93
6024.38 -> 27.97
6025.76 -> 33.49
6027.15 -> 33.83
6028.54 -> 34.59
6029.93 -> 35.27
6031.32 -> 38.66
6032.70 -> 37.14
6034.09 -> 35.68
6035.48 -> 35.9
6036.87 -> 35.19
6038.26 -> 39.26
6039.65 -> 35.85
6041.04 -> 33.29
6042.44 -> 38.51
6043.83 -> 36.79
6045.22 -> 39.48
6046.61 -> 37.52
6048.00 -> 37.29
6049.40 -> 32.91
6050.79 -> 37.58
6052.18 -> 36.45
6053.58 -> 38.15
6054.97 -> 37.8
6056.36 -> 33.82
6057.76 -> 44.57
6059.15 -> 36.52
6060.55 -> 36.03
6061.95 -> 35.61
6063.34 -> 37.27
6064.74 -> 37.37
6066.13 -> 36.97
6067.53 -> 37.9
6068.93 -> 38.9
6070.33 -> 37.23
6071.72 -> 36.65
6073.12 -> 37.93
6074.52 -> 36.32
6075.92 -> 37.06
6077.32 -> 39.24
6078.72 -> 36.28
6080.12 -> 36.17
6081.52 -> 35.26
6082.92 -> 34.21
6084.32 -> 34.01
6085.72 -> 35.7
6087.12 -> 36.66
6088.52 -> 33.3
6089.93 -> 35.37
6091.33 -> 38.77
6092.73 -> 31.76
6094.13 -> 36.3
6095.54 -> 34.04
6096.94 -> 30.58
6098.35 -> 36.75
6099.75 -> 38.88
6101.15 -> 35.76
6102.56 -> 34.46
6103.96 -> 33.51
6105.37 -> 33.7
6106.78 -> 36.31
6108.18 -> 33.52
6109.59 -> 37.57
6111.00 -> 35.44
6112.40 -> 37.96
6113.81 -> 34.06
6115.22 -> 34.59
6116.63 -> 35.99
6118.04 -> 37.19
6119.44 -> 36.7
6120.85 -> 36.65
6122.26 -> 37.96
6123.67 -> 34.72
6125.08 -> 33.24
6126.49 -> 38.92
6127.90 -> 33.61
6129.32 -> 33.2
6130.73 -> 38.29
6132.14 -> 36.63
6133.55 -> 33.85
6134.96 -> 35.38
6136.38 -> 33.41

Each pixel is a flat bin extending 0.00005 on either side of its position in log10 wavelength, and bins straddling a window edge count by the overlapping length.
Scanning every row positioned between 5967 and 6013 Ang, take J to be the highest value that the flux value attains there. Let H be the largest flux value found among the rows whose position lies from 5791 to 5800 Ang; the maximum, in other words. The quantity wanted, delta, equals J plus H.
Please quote 85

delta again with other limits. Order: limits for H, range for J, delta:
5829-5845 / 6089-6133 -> 80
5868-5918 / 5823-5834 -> 82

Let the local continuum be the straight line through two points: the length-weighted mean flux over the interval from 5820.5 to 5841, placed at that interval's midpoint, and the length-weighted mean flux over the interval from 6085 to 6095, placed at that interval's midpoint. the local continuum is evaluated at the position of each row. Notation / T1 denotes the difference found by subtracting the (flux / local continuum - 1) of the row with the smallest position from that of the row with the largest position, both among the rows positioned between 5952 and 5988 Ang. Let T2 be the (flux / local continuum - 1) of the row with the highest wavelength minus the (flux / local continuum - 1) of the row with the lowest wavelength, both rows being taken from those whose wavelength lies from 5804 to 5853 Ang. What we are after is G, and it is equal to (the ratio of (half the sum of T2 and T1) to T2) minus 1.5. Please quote -1.0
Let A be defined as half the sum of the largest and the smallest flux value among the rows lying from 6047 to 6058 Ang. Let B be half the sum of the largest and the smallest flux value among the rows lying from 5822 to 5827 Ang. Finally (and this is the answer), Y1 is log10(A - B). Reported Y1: 0.00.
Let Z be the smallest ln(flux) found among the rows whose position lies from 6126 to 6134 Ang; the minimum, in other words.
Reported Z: 3.50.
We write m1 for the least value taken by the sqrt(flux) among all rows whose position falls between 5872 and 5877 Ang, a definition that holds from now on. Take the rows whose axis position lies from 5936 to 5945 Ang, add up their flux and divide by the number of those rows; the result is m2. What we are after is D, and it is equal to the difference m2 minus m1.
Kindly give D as 30.1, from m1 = 6.06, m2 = 36.2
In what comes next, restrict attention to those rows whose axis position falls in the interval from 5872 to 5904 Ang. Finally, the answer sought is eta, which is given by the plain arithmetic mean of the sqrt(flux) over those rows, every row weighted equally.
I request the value 5.65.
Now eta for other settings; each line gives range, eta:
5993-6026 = 5.86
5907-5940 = 5.87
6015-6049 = 5.98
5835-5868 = 5.93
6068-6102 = 5.99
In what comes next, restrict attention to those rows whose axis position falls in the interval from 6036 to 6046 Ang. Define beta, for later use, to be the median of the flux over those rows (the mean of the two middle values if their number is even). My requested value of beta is 36.8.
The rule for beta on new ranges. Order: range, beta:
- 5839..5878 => 36.6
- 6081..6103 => 35.3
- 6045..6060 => 37.5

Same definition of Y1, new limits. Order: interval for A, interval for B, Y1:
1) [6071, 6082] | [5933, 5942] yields -0.66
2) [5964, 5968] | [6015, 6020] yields -0.33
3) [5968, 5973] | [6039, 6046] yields 0.57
